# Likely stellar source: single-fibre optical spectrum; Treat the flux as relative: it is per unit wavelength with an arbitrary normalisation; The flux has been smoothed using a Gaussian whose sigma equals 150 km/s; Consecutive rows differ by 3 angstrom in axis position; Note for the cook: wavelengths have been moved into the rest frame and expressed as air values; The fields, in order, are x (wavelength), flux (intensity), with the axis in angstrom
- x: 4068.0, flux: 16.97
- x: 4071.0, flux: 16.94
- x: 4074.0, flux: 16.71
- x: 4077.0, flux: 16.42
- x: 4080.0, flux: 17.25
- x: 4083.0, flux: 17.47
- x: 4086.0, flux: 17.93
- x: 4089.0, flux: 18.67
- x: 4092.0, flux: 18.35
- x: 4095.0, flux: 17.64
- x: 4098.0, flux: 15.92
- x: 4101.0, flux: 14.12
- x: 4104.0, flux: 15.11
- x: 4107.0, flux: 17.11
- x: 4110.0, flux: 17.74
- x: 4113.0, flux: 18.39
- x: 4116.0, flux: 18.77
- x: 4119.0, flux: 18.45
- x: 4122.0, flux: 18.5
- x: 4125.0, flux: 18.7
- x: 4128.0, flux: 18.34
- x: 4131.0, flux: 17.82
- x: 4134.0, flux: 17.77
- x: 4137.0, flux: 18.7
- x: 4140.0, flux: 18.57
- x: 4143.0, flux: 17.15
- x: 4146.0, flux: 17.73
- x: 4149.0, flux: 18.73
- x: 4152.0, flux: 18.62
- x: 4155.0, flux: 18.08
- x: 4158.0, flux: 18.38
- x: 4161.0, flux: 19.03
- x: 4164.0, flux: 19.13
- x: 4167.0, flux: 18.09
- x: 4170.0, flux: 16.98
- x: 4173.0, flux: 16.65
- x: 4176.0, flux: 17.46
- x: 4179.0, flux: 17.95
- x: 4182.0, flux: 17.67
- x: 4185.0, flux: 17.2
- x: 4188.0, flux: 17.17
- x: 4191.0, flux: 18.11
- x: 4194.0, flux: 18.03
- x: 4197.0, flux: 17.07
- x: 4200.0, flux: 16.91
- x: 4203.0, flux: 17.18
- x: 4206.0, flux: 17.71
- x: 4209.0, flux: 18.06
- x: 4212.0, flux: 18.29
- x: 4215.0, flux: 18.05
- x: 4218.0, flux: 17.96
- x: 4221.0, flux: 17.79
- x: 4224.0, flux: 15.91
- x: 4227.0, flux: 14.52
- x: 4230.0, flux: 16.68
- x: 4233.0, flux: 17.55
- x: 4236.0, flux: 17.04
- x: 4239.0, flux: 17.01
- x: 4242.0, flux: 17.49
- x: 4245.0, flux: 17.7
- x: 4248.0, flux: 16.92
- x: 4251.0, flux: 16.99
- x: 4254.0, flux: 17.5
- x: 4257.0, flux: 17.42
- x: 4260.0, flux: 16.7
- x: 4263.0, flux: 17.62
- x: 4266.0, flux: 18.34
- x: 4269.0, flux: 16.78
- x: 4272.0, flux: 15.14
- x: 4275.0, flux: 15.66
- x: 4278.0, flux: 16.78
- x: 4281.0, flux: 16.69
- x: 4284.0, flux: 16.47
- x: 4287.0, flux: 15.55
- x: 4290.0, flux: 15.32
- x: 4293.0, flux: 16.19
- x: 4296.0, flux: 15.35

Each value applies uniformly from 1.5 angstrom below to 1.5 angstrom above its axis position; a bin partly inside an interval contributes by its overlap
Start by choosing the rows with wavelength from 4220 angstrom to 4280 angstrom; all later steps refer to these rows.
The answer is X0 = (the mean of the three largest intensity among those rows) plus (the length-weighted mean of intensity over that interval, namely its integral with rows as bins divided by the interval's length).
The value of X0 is 34.8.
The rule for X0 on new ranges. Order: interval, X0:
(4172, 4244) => 35.5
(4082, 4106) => 35.2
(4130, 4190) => 36.9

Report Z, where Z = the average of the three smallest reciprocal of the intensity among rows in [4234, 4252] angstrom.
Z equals 0.0575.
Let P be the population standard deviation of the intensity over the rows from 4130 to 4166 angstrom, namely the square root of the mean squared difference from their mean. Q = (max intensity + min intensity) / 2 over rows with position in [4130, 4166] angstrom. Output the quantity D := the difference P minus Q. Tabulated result -17.6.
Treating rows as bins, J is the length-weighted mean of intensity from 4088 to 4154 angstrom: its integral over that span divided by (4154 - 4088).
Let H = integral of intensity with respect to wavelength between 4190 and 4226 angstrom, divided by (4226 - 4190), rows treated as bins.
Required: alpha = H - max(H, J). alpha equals -0.22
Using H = 17.5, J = 17.8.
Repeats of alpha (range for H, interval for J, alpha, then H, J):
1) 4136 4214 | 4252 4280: 0.00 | 17.9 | 16.9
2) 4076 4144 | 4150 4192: -0.29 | 17.6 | 17.9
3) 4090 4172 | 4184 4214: 0.00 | 17.8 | 17.6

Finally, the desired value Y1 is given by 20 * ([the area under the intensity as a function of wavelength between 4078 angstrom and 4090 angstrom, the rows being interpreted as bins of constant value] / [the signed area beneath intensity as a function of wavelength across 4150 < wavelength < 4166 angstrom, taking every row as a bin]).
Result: 14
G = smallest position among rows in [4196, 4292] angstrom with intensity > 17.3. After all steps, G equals 4206.0 angstrom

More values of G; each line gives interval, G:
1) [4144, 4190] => 4146.0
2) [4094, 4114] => 4095.0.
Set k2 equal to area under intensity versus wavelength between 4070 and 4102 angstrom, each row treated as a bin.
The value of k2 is 547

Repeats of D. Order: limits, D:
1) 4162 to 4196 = -17.2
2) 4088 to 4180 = -15.5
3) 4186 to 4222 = -17.1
